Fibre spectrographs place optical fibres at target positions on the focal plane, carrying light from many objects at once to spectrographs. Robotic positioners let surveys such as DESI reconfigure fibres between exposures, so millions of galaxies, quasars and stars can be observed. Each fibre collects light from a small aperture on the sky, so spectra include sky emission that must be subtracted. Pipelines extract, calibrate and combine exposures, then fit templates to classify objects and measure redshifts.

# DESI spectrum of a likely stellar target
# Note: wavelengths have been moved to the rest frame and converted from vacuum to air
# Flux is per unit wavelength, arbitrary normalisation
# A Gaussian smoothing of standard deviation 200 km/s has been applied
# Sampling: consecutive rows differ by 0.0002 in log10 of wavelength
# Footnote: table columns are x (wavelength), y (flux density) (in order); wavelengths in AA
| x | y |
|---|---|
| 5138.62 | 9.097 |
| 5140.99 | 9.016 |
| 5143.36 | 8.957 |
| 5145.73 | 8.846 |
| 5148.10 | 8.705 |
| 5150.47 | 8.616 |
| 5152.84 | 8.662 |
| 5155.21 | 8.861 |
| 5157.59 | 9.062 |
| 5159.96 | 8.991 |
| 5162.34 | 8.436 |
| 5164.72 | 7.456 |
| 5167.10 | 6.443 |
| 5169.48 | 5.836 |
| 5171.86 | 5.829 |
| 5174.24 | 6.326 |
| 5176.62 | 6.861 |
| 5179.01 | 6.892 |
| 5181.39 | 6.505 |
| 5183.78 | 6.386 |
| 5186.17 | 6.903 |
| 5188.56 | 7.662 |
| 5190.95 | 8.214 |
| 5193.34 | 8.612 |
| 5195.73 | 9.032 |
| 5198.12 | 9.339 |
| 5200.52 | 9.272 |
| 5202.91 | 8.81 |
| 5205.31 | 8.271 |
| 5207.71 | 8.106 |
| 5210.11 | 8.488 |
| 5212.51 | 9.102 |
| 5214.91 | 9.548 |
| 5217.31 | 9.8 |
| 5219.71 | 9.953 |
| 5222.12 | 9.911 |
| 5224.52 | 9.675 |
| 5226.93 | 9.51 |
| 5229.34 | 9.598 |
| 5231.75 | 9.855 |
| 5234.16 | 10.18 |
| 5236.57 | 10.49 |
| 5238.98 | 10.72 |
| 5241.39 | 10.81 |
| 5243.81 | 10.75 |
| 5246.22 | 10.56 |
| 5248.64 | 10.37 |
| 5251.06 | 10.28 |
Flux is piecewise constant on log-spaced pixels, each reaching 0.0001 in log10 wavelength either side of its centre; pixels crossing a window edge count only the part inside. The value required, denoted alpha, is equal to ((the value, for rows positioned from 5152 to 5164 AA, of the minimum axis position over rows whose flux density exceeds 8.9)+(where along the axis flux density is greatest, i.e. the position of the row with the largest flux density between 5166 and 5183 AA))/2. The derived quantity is 5168.3 AA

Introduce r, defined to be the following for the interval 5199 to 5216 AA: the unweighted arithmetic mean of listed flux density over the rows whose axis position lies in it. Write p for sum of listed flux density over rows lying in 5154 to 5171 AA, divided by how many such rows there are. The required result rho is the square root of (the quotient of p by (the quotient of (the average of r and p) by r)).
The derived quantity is 2.88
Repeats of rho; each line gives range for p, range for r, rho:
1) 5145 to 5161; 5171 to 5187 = 2.74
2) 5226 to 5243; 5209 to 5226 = 3.13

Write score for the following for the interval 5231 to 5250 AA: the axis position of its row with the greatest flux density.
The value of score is 5241.39 AA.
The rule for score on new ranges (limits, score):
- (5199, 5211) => 5200.52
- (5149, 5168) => 5157.59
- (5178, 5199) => 5198.12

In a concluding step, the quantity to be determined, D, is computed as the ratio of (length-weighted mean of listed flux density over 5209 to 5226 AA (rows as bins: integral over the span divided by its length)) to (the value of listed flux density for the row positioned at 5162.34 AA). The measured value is 1.13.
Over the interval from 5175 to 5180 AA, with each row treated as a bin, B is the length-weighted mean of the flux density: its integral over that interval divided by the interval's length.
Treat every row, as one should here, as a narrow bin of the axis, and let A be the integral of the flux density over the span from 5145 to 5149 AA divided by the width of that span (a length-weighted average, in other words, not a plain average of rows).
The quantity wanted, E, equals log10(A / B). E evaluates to 0.11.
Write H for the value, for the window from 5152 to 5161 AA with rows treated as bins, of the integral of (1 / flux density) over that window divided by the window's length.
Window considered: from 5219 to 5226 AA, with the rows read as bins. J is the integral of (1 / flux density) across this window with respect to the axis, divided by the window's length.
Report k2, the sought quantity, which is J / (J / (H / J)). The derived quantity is 1.10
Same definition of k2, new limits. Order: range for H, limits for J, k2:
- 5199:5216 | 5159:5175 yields 0.78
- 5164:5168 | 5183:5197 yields 1.12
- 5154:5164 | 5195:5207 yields 1.02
